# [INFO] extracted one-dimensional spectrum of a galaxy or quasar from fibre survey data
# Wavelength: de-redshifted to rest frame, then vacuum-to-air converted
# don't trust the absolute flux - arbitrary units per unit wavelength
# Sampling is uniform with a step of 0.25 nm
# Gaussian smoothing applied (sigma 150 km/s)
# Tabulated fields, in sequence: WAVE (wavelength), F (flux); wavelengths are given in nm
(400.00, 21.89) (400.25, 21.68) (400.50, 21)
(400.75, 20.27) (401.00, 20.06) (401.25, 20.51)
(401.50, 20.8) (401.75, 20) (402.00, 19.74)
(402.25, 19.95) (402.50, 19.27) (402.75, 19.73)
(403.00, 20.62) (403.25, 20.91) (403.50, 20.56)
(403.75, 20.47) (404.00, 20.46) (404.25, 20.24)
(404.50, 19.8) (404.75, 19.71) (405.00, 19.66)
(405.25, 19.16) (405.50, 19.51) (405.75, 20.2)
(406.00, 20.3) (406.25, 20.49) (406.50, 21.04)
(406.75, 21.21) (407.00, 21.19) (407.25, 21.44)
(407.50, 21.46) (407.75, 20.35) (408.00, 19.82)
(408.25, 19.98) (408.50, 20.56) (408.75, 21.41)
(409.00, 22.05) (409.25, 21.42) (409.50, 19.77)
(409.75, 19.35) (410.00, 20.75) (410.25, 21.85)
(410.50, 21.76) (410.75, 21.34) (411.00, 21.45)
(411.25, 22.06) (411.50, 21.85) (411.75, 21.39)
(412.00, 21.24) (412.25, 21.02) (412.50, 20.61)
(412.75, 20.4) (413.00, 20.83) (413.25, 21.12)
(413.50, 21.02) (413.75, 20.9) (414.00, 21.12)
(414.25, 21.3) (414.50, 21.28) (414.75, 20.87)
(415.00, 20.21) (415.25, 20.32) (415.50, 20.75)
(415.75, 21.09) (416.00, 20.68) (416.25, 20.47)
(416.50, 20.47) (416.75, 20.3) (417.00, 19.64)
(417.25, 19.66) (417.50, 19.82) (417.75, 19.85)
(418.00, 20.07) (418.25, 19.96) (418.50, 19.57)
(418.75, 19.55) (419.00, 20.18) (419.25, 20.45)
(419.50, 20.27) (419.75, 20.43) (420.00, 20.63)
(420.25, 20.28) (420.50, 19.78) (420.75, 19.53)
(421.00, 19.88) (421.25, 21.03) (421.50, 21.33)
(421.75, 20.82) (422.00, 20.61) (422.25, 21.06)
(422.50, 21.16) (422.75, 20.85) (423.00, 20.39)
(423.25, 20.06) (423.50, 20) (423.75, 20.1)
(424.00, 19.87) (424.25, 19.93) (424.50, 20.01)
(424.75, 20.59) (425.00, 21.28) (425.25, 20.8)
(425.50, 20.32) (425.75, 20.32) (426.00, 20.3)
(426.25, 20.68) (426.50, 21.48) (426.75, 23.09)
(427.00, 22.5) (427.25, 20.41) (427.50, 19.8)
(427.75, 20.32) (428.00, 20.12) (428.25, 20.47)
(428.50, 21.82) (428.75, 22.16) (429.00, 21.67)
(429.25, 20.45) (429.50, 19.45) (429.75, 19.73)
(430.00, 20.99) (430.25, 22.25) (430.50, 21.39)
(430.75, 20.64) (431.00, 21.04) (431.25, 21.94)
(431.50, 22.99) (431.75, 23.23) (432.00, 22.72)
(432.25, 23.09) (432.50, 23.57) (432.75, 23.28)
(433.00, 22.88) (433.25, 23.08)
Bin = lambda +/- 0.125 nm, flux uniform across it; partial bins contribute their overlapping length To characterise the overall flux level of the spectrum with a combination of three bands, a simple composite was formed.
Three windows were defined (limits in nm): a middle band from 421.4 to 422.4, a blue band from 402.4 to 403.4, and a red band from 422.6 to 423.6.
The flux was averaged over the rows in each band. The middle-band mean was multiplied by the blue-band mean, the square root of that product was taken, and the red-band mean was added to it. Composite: 40.9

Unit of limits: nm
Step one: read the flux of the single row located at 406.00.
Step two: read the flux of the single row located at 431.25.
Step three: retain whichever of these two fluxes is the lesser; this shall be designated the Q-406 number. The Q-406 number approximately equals 20.3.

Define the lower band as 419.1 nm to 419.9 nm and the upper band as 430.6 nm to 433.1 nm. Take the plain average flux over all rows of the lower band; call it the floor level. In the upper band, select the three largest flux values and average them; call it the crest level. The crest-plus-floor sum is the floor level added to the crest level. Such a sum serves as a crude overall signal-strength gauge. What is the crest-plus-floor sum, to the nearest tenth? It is 43.7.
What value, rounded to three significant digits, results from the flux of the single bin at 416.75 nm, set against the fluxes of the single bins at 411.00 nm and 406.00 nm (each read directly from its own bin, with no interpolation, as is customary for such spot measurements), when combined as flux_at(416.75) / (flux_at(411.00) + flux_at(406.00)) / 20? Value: 0.0243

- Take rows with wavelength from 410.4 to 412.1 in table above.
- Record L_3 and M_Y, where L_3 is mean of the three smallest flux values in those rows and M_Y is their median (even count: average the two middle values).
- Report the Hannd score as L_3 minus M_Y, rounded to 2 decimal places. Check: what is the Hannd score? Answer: -0.13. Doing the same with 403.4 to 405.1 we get -0.52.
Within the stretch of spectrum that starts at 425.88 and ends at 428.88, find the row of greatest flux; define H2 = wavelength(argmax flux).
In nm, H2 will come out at 426.75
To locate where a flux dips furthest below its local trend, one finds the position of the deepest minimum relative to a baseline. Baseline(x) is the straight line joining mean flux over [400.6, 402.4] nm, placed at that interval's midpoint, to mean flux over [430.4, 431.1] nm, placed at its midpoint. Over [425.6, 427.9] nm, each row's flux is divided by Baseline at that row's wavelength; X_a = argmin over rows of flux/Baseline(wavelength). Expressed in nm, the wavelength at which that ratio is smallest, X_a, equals 427.50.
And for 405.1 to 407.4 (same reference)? 405.25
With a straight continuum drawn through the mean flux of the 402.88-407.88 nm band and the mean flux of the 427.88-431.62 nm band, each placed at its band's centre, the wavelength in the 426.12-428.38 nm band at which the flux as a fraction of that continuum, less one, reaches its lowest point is 427.50 nm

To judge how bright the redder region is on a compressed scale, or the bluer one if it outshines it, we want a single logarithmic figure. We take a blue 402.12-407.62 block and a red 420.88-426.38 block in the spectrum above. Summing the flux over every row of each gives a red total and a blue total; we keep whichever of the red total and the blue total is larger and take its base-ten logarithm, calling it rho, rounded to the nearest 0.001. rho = 2.655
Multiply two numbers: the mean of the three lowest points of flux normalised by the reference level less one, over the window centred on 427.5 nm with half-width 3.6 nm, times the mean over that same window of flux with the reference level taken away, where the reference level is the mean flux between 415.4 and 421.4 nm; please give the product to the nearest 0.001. -0.017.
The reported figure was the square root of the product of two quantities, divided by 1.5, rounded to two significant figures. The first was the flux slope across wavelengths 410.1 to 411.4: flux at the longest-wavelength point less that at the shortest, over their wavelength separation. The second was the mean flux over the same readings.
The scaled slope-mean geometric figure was 1.4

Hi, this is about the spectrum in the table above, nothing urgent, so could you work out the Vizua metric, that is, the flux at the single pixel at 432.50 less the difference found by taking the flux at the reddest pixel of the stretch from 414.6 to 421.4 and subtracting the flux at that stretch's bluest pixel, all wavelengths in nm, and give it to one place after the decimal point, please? 23.4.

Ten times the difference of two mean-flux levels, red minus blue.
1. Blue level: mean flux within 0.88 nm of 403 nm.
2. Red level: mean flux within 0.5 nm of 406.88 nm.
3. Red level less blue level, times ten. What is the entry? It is 10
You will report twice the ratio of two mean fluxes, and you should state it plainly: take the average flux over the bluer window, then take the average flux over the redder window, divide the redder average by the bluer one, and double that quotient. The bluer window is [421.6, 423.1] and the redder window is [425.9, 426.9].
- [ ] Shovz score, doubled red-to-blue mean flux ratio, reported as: 2.06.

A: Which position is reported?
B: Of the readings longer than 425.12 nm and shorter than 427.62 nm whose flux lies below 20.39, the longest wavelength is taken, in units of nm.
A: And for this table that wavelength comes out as 427.50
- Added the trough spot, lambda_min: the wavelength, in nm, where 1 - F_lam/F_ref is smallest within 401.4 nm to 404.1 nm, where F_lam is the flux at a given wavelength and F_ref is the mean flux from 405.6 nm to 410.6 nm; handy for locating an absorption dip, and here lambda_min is 403.25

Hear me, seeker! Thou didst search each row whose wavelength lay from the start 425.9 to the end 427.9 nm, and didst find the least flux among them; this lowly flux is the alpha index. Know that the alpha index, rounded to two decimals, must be 19.80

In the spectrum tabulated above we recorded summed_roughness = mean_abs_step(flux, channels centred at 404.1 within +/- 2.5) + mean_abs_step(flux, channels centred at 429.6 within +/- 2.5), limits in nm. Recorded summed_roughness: 1.05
